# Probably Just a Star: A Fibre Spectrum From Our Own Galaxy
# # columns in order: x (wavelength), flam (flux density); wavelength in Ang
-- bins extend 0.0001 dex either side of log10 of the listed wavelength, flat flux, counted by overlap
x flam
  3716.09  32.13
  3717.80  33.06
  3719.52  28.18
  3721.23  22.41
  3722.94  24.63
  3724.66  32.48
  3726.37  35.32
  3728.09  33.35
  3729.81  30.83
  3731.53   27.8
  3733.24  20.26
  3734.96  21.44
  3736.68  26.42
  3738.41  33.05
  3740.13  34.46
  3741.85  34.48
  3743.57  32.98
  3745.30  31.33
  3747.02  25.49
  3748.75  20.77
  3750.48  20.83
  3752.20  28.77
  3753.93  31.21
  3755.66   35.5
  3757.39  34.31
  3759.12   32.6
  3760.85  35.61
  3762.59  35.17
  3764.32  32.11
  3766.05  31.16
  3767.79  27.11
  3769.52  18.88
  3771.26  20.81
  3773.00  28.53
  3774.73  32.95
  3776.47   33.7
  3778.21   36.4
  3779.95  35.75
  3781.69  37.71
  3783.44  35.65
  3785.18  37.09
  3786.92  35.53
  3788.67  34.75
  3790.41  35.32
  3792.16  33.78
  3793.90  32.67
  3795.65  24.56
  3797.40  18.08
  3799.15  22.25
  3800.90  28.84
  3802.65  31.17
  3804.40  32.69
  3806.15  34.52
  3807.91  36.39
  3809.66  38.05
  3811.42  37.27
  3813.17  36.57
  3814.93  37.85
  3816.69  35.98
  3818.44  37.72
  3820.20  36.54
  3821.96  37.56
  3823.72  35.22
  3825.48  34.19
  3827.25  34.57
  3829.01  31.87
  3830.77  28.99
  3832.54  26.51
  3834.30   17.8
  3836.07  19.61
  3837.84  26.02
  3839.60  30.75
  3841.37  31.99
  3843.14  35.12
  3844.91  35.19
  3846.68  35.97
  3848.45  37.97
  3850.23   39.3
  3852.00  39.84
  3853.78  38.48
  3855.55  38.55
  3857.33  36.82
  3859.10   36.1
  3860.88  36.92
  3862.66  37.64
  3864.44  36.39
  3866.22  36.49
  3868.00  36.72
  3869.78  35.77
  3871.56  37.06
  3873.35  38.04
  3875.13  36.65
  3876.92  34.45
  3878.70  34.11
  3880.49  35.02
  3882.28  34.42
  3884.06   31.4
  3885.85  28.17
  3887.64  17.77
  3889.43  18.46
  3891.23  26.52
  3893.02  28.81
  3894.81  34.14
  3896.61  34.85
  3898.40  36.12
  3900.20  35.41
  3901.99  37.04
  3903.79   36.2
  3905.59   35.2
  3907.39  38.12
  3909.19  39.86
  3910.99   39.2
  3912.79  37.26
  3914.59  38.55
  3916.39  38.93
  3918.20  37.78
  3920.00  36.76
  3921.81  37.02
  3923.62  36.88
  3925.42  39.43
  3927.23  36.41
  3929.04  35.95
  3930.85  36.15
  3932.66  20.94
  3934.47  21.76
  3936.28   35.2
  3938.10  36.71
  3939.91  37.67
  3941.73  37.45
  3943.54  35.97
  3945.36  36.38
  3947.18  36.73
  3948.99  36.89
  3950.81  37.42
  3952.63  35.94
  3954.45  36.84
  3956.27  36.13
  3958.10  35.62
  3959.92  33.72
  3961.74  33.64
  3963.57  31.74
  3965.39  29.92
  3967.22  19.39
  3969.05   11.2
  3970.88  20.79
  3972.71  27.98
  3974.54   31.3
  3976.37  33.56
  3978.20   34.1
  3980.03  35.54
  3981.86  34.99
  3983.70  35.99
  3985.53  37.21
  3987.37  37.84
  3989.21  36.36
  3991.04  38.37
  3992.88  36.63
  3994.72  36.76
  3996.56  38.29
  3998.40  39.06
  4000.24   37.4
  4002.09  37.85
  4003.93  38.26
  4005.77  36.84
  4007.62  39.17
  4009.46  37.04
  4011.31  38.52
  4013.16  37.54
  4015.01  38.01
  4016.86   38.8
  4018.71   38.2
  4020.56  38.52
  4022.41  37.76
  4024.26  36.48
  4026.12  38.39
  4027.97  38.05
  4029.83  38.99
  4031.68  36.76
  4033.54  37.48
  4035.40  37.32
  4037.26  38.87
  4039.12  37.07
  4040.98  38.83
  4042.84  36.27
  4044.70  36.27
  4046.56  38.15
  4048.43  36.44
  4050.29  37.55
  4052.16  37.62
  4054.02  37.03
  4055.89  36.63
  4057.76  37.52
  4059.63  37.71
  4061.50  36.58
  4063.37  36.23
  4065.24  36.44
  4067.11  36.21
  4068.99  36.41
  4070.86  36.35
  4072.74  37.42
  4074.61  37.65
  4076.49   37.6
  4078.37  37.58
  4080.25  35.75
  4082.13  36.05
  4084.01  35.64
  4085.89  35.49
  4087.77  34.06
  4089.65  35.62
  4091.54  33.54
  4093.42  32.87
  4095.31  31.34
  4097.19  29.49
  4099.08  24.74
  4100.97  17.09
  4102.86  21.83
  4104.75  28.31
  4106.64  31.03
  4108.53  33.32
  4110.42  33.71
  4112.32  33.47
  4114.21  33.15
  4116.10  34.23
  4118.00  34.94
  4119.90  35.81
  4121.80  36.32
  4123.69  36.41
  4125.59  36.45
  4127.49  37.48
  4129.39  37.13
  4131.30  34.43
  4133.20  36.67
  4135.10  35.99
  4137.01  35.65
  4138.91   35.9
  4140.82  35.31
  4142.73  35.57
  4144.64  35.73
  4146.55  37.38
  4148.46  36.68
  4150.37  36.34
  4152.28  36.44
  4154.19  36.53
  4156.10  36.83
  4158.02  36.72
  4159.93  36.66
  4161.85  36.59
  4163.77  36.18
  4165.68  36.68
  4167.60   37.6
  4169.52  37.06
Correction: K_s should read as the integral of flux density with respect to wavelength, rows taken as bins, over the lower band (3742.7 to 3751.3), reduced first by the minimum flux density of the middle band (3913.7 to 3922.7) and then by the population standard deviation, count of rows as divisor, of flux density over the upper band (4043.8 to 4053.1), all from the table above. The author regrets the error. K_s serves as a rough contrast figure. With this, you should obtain 189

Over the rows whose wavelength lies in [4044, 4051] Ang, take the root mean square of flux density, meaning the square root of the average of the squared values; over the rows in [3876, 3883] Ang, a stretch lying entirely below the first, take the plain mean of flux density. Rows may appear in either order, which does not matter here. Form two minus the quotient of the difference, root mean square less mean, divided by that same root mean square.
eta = 1.93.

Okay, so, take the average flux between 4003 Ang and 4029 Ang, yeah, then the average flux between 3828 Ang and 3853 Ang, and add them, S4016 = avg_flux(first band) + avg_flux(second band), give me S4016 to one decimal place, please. 69.2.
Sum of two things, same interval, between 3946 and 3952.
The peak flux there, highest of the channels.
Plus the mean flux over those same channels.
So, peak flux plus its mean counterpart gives 74.4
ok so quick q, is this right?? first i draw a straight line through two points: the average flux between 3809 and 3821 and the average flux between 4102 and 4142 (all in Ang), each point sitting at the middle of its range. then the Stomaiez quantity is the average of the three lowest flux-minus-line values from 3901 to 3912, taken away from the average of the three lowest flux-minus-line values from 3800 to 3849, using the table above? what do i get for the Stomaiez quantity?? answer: -16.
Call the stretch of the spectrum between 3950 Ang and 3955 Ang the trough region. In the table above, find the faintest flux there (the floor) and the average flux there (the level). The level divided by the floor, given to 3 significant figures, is 1.02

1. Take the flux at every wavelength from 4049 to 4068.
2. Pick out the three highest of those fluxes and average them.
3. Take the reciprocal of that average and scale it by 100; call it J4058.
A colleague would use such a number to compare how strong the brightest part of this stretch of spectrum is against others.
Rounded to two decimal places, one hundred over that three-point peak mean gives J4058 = 2.66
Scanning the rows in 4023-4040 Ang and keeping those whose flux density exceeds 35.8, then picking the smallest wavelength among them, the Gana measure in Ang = 4024.26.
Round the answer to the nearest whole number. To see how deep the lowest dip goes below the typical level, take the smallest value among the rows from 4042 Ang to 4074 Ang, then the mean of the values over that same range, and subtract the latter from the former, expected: -1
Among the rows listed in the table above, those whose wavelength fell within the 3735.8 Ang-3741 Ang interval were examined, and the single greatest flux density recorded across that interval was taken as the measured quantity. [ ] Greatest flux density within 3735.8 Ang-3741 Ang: 34.46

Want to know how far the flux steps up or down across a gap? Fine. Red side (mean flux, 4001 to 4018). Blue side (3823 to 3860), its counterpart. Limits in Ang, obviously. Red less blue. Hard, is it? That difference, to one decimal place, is 5.1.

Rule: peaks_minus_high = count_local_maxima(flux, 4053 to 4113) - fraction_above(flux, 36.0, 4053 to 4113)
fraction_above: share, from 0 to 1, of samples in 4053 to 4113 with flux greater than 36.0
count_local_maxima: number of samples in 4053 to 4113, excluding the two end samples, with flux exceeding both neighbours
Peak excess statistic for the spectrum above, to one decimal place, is 6.5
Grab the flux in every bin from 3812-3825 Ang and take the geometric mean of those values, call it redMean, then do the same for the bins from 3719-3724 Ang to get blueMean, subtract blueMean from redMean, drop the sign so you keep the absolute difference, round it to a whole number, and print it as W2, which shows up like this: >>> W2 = 12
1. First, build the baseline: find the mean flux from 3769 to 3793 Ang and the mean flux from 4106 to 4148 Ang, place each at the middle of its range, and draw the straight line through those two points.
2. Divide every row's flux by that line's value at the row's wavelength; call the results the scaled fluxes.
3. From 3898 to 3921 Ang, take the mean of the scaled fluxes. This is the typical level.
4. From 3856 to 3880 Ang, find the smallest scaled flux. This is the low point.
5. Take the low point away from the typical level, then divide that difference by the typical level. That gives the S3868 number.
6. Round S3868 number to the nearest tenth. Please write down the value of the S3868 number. 0.1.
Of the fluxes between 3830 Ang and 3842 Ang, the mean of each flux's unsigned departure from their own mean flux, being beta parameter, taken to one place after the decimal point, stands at 4.1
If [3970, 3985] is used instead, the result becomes 3.8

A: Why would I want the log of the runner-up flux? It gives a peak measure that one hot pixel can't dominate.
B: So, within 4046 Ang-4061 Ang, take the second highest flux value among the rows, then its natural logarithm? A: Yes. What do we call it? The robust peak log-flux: 3.63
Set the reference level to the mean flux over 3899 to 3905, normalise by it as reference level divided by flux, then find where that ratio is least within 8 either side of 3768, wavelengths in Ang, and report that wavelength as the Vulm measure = 3760.85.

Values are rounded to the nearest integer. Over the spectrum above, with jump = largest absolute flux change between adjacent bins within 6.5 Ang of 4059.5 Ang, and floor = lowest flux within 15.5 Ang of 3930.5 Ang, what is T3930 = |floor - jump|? 20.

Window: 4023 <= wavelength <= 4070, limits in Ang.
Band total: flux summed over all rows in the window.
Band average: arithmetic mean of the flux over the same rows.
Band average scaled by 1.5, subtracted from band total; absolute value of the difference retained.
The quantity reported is 875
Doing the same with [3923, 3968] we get 800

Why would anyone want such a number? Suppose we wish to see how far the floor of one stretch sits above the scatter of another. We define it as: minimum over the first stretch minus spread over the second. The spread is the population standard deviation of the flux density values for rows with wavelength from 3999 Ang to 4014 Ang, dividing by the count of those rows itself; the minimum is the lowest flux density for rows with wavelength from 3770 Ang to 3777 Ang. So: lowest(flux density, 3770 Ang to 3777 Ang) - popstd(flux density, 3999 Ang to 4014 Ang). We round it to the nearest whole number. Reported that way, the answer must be 20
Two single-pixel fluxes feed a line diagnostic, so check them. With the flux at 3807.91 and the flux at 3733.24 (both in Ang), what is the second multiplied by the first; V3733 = 737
